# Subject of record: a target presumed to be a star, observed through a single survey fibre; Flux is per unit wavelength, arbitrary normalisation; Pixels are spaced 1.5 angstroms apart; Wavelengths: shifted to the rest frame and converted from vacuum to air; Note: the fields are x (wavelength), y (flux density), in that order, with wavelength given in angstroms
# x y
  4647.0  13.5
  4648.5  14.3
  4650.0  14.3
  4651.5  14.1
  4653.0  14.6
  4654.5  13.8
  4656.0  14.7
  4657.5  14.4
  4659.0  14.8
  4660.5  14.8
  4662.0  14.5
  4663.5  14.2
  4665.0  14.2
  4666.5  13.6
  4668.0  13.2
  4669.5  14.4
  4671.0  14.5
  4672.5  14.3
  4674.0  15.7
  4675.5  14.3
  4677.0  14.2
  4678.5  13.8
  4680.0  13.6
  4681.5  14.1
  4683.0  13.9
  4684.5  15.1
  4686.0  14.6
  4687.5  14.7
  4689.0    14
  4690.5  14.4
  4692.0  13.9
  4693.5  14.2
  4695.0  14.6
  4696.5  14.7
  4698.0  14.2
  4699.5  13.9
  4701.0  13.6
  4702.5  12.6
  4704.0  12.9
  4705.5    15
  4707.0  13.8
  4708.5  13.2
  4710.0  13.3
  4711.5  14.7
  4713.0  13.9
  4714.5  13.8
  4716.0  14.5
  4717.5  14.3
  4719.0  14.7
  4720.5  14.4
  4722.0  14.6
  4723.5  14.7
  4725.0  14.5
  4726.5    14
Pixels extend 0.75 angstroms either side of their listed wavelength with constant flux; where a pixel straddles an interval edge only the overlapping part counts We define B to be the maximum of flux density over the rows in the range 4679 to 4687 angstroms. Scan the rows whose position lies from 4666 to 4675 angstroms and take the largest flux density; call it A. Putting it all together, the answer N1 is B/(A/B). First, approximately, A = 15.7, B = 15.1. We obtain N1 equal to 14.5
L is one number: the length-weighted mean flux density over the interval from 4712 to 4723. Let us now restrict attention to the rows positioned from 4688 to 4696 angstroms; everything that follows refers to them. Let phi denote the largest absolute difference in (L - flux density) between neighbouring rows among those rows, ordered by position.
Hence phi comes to 0.5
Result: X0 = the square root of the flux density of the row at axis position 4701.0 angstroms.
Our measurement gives 3.69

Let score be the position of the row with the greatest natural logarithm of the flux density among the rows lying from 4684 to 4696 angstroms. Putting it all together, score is 4684.5 angstroms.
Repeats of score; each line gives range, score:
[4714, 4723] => 4719.0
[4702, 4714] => 4705.5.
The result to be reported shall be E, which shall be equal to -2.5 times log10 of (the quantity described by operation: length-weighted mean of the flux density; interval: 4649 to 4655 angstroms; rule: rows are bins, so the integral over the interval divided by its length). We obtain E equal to -2.88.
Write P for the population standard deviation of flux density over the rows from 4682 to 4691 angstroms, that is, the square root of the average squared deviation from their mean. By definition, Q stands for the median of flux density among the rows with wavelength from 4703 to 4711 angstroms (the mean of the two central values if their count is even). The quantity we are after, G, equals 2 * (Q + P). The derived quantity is 27.4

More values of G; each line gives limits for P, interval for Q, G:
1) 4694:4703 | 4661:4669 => 29.8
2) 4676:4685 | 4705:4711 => 28.1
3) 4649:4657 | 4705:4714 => 28.4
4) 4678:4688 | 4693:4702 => 29.4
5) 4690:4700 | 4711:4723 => 29.5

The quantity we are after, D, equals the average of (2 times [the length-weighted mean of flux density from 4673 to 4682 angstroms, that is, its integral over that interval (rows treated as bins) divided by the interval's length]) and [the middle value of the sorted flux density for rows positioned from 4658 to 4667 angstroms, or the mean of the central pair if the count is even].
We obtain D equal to 21.5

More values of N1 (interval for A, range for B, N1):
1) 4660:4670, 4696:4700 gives 14.6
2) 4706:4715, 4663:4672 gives 14.3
